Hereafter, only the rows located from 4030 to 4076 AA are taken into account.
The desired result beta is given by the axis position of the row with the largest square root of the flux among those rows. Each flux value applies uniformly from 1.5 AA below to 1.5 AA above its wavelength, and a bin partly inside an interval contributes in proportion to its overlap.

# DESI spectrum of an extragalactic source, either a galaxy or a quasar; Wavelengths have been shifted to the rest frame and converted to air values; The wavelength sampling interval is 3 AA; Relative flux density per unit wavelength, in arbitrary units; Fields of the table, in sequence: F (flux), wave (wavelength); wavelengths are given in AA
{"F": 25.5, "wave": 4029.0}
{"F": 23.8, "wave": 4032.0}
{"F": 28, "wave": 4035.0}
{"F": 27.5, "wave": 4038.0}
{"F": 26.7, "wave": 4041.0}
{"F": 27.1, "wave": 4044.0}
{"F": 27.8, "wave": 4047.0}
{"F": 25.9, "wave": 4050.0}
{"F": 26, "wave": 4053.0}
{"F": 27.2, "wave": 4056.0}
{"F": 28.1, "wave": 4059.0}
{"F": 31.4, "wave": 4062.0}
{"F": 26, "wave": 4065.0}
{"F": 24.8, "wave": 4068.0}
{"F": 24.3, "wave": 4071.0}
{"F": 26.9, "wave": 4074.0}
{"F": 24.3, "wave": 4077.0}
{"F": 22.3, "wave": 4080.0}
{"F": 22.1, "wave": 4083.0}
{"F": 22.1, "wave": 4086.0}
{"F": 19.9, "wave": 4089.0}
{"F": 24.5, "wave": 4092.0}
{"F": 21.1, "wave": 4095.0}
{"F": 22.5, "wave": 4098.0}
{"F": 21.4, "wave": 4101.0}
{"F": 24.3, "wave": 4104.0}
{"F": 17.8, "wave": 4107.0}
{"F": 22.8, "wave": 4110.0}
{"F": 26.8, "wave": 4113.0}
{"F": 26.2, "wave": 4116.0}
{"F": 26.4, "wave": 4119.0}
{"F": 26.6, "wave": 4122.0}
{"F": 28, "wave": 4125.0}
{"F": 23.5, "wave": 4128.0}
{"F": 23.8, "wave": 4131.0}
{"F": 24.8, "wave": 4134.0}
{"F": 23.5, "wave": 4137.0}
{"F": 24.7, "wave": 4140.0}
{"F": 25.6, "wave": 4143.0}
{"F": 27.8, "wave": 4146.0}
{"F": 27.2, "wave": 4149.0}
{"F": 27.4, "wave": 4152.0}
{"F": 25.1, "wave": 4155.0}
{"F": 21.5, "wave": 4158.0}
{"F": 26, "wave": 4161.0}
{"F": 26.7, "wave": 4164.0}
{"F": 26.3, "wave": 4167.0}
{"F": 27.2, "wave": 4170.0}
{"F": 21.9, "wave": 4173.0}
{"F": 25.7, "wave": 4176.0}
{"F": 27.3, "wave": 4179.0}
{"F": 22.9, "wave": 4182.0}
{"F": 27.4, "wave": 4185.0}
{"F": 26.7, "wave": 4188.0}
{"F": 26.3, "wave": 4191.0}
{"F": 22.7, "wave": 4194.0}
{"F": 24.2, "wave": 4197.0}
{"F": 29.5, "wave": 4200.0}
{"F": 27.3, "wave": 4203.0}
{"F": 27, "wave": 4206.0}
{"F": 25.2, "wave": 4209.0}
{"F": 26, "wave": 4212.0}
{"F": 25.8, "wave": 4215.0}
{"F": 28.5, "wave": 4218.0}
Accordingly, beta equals 4062.0 AA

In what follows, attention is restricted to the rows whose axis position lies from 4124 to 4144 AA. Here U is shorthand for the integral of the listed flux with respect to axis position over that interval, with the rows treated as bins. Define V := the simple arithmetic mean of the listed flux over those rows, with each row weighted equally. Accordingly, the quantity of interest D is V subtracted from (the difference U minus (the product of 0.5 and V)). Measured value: 458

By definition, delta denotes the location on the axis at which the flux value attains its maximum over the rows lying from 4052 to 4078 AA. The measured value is 4062.0 AA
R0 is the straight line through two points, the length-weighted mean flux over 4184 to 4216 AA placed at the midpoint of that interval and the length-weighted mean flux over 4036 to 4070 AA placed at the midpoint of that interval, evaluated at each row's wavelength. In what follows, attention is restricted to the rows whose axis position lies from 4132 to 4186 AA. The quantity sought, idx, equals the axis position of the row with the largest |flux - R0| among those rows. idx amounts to 4158.0 AA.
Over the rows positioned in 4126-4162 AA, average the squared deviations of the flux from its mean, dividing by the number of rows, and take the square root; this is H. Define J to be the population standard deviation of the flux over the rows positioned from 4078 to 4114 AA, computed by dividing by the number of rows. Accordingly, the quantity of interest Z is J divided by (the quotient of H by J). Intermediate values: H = 1.78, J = 2.19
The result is 2.7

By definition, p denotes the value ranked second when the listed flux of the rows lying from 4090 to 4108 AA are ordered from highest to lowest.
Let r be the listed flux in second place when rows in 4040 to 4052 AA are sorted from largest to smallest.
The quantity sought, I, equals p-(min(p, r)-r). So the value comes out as 27.1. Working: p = 24.3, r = 27.1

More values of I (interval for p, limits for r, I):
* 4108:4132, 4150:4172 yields 27.2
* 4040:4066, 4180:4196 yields 28.1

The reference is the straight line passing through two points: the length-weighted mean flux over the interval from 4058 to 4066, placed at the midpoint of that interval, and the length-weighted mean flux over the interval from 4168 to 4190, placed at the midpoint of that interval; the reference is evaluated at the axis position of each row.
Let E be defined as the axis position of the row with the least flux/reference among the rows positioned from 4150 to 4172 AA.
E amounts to 4158.0 AA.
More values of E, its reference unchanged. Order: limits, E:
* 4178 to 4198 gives 4182.0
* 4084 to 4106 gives 4089.0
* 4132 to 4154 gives 4137.0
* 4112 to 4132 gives 4128.0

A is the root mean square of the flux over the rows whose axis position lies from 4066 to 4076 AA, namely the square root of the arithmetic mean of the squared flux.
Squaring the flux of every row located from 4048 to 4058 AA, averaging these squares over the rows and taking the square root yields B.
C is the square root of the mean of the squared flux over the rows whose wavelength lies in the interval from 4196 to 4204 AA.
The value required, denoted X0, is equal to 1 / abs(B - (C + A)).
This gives 0.0384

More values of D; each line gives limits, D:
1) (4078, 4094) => 322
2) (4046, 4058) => 281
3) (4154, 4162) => 156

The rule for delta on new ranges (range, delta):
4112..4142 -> 4125.0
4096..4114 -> 4113.0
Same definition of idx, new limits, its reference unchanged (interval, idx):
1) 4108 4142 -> 4110.0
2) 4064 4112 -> 4107.0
